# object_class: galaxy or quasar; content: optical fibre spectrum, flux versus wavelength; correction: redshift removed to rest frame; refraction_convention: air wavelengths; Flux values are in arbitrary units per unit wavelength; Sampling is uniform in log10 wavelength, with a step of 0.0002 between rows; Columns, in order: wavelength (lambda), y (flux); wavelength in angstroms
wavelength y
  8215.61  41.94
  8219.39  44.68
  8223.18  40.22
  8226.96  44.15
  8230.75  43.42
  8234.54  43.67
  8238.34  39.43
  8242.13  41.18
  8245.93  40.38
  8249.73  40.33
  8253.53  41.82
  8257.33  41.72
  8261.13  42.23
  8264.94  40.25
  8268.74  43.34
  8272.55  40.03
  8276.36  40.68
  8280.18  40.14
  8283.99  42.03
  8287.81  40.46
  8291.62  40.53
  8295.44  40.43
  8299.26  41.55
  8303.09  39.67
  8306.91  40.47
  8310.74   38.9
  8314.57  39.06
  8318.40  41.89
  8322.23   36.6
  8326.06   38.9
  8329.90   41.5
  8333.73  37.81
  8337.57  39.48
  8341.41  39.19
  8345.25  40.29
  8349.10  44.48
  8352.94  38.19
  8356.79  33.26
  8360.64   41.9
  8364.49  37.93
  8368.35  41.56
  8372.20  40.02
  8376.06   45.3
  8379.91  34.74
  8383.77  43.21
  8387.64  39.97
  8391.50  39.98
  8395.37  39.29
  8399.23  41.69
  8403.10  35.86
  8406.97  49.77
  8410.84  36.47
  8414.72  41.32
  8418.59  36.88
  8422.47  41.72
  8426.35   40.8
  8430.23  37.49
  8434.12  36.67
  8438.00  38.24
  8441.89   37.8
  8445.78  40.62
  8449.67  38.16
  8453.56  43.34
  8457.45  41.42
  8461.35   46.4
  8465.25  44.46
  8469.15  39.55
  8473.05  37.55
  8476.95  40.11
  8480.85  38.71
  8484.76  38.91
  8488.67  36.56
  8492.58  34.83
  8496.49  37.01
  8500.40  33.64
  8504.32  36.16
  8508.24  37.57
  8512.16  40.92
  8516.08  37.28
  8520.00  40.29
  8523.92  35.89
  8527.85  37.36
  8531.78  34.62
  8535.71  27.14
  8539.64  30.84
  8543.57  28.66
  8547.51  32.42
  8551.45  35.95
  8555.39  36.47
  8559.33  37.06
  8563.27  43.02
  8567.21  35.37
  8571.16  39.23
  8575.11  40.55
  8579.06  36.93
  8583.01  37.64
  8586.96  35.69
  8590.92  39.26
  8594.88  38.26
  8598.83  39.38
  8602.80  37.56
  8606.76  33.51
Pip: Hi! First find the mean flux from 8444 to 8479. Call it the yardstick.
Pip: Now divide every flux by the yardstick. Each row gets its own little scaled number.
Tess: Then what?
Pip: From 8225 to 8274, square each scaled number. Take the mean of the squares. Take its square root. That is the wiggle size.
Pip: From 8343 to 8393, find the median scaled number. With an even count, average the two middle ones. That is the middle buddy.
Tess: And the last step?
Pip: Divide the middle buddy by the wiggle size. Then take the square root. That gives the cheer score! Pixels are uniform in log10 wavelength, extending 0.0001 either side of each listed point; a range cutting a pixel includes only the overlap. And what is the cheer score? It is 0.98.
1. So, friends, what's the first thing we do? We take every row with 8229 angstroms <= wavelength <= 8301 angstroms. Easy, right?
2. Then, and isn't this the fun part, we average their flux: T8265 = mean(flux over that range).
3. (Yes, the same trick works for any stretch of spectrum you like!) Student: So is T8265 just 41.2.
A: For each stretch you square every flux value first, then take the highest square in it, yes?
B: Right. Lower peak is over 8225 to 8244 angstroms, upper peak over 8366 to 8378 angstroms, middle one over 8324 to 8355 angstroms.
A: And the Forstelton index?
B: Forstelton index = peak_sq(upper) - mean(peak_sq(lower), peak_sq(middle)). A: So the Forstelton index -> 88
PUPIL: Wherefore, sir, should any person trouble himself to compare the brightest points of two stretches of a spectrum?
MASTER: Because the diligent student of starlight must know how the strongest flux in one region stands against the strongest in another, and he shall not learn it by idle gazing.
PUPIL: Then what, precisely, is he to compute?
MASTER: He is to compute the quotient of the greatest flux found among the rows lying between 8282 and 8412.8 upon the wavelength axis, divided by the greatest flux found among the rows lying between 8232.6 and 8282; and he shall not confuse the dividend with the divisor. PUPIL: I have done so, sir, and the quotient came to 1.14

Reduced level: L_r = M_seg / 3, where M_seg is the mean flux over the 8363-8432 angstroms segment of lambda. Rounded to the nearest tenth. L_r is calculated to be 13.4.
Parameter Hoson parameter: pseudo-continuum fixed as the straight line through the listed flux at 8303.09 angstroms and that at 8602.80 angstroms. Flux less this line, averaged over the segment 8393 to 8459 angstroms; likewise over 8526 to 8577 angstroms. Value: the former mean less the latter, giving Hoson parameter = 3.7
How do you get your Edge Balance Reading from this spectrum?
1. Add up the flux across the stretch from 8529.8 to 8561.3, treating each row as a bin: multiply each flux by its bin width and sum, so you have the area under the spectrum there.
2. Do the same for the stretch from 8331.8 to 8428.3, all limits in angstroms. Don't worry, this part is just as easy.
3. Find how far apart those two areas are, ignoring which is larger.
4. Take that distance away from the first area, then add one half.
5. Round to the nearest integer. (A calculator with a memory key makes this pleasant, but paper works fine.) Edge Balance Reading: -1792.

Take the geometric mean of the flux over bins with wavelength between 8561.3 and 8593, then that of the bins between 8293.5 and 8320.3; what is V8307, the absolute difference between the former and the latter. 1.9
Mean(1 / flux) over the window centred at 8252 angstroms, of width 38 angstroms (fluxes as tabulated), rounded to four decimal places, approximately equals 0.0242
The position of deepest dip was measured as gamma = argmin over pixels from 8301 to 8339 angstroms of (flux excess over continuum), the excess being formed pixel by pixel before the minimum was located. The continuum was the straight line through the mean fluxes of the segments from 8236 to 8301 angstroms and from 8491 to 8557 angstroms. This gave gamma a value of 8322.23 angstroms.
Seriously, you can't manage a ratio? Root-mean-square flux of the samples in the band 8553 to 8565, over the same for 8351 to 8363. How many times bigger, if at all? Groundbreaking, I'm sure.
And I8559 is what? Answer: 1.03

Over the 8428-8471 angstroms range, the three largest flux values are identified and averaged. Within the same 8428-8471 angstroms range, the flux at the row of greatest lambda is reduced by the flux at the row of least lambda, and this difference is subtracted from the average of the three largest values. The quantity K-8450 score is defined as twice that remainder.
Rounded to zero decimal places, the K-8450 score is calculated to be 85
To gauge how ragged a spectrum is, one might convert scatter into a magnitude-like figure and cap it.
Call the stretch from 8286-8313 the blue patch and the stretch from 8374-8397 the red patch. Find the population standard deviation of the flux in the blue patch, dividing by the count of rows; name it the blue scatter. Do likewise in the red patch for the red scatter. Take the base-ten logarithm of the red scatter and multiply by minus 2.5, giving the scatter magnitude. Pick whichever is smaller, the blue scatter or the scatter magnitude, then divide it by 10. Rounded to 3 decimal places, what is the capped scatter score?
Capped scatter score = -0.130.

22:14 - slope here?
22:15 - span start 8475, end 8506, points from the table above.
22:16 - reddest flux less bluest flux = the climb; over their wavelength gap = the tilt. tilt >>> -0.14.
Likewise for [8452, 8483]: -0.17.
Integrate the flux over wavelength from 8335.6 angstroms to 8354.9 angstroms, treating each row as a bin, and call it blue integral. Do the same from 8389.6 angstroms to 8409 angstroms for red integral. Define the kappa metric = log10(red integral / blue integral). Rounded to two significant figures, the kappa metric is 0.013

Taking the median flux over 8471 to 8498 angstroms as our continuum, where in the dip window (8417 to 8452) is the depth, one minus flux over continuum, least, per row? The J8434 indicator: 8422.47 angstroms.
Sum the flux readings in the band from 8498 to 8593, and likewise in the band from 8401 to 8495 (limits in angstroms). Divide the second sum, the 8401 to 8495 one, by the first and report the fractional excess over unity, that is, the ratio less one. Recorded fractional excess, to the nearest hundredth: 0.10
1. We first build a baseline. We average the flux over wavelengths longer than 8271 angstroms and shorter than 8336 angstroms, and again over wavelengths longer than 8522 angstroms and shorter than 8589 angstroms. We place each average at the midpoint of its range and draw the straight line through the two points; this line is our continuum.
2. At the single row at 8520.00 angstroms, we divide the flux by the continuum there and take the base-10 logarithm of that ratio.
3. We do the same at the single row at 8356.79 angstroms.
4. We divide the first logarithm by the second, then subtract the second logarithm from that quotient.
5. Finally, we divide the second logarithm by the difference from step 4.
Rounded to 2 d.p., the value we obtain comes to 0.12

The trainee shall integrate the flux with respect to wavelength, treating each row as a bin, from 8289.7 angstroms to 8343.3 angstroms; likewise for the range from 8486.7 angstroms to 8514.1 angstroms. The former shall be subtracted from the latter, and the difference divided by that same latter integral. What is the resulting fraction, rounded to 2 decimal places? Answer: -1.12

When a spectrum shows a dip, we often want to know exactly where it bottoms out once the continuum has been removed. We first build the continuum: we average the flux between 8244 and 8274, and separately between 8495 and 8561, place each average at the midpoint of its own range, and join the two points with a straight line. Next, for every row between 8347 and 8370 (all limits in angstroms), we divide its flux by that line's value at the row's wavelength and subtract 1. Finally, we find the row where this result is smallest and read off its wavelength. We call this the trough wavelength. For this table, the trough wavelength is 8356.79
